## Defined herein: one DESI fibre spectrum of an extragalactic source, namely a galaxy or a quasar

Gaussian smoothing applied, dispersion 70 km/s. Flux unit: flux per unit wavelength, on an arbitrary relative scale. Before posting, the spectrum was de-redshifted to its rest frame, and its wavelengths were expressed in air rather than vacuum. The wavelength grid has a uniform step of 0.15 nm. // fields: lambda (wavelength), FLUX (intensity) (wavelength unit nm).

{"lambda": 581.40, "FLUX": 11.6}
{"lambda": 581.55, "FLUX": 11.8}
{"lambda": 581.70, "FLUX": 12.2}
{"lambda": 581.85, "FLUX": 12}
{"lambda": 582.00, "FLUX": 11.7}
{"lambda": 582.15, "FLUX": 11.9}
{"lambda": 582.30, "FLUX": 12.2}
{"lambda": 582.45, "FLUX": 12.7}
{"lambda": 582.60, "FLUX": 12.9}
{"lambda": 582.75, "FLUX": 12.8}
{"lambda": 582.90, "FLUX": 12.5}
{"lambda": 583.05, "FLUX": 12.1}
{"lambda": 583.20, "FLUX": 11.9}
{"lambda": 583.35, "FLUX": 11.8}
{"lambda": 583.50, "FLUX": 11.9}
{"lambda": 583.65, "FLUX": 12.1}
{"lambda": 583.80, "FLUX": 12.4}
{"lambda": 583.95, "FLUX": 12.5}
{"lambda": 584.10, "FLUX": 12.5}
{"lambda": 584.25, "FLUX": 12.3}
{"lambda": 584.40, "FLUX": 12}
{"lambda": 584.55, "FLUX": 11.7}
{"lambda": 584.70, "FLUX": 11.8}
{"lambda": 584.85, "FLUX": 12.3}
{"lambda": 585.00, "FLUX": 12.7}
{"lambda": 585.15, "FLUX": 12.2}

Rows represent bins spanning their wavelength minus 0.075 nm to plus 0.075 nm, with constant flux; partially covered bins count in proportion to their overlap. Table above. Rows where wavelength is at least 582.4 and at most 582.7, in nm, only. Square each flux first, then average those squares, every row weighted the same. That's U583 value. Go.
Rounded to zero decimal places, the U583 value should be 164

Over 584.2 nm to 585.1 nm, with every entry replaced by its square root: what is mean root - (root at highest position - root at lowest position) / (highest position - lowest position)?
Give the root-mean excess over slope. 3.41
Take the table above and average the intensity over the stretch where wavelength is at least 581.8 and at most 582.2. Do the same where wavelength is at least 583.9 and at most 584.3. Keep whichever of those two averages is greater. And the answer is 12.4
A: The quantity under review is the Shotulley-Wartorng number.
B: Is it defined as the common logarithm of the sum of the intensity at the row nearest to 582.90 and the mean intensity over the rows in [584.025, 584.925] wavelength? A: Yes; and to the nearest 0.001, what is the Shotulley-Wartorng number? 1.391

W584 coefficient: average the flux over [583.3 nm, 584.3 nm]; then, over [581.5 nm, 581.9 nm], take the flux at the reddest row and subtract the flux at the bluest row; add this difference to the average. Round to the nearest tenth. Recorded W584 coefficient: 12.4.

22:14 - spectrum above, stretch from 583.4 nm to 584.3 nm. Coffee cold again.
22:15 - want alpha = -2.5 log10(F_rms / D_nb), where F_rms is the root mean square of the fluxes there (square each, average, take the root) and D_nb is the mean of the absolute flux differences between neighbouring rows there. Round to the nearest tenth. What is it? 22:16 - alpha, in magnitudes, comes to -4.7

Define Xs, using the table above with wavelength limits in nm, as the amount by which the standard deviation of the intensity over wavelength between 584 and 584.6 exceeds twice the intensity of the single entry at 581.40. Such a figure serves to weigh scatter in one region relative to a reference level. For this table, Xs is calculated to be -22.9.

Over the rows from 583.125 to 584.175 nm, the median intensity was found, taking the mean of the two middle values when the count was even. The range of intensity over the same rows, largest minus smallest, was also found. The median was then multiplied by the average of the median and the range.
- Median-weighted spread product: 77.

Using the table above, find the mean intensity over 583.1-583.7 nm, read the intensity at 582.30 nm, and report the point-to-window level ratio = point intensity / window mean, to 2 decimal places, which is 1.02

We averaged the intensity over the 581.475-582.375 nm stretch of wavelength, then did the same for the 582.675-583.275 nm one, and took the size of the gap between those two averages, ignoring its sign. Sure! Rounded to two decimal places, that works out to 0.36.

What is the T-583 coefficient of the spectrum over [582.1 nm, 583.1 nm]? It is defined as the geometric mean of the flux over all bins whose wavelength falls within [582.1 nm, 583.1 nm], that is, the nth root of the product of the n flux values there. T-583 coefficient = 12.4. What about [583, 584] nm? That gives 12.1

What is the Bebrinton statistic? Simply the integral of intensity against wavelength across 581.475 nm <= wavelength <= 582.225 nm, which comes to 8.9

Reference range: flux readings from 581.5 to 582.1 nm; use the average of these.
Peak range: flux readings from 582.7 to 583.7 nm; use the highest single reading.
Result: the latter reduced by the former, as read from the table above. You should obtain 0.9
